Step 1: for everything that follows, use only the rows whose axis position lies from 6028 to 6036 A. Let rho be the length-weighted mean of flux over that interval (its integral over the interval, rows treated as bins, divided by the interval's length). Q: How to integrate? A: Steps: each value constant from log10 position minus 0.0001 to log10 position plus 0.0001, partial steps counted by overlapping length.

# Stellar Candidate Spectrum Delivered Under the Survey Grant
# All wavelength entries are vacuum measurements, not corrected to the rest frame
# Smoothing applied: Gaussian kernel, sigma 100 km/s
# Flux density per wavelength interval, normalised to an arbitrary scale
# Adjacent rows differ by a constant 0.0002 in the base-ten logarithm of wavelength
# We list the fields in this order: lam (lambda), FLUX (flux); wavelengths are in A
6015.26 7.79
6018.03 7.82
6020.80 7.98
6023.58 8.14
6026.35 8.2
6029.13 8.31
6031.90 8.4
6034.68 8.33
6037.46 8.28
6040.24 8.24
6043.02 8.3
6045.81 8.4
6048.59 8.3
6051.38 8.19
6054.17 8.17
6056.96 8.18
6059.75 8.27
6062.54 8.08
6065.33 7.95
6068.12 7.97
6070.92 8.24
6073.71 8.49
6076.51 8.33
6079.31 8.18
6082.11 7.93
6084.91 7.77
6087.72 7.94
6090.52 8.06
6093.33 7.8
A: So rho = 8.35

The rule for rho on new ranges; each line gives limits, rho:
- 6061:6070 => 8.02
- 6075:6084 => 8.13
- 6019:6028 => 8.10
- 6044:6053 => 8.29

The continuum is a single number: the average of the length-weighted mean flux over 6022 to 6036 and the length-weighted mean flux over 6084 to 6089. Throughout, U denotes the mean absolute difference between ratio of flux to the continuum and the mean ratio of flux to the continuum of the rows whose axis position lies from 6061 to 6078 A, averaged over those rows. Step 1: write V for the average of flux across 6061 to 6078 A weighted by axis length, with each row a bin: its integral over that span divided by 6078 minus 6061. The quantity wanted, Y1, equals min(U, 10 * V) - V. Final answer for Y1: -8.16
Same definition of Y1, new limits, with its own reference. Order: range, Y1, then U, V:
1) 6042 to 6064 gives -8.22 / 0.010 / 8.23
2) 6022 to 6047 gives -8.28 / 0.008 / 8.28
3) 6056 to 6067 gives -8.11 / 0.013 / 8.12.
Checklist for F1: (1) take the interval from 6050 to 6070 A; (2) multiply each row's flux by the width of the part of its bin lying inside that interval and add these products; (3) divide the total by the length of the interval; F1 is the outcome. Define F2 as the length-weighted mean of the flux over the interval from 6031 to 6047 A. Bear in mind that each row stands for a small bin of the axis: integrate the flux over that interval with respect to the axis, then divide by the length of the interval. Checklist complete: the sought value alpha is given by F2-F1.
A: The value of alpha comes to 0.20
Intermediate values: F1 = 8.12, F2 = 8.32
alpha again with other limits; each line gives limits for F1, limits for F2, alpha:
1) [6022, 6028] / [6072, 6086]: -0.01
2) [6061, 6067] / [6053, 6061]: 0.18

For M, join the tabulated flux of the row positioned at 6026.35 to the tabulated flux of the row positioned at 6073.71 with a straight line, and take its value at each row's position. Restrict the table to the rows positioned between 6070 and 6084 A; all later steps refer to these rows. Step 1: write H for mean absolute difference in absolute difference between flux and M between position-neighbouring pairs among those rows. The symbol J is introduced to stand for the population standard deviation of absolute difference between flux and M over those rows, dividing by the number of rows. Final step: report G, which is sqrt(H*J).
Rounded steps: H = 0.21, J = 0.20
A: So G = 0.21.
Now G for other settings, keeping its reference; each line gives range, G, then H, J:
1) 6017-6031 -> 0.11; 0.11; 0.12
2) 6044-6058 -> 0.06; 0.05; 0.07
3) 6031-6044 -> 0.06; 0.06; 0.06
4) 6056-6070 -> 0.12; 0.11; 0.14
